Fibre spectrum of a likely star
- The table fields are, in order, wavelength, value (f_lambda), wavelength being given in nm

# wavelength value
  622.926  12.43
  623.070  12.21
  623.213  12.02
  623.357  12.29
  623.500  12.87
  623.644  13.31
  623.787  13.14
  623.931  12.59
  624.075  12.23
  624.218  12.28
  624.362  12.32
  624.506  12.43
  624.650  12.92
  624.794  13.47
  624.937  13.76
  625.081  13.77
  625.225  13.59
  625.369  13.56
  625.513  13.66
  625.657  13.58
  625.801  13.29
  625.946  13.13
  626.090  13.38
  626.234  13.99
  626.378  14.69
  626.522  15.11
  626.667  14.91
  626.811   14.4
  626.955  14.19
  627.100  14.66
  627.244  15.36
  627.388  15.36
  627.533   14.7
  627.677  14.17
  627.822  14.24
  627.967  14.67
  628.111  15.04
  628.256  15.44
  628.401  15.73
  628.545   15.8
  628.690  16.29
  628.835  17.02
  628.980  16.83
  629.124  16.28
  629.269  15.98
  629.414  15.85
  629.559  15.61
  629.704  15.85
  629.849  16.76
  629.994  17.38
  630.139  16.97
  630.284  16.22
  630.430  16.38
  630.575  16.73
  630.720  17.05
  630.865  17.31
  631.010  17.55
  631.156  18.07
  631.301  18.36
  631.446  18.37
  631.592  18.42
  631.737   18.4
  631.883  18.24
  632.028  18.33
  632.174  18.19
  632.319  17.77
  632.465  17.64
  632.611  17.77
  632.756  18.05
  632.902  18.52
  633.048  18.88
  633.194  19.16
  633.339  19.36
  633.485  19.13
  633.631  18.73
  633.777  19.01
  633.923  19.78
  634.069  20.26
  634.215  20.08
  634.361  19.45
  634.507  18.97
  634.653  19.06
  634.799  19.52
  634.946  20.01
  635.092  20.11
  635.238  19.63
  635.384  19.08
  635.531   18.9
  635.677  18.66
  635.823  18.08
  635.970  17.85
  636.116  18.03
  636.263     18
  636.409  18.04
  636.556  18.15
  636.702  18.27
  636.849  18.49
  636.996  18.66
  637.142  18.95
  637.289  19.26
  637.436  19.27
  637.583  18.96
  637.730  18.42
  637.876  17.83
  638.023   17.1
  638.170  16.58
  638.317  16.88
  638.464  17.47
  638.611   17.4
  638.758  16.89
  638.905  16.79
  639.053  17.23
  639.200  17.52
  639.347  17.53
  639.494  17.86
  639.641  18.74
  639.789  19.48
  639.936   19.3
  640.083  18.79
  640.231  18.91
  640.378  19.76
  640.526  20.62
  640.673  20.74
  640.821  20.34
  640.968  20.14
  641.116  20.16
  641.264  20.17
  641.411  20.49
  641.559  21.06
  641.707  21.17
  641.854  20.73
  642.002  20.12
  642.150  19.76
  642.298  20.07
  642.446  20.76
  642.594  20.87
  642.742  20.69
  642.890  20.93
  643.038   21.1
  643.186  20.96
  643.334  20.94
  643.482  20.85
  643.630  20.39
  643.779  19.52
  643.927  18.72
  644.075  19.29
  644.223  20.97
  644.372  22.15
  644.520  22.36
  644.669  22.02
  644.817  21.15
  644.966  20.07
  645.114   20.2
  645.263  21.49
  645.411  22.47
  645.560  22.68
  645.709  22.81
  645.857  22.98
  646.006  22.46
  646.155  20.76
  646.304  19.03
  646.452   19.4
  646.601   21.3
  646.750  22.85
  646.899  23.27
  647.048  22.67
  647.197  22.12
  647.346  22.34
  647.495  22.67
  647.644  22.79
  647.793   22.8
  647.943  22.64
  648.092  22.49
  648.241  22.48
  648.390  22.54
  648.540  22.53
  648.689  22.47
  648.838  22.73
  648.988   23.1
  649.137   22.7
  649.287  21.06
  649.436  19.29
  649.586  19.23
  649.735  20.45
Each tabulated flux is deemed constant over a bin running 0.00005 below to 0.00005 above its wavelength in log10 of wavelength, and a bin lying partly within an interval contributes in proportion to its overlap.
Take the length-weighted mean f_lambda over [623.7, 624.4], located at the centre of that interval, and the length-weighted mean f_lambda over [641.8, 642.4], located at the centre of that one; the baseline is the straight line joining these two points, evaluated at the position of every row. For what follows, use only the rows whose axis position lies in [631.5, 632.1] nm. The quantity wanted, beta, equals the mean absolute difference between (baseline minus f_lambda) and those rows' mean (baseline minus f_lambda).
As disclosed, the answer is 0.12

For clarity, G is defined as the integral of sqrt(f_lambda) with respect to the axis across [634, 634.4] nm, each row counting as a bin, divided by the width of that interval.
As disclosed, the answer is 4.47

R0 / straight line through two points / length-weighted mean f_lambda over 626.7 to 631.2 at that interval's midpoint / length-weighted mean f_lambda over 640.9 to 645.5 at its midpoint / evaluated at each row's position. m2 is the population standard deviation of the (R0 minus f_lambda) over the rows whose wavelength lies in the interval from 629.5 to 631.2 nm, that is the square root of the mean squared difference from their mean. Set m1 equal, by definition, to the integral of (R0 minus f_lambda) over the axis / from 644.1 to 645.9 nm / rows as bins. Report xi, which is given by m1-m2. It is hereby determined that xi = -1.2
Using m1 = -0.7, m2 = 0.6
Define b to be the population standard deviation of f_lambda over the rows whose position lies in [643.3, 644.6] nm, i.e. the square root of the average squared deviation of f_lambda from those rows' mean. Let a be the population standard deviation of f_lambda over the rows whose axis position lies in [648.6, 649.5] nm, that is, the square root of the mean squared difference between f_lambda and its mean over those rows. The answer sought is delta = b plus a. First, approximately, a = 1.3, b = 1.2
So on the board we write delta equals 2.5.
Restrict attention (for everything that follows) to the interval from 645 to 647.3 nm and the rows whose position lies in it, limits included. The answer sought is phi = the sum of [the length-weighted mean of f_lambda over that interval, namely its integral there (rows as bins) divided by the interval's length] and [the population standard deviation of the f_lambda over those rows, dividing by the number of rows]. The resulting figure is 23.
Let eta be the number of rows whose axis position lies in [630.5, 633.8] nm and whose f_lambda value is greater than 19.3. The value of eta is 1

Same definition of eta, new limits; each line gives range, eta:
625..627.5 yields 0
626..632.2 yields 0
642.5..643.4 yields 6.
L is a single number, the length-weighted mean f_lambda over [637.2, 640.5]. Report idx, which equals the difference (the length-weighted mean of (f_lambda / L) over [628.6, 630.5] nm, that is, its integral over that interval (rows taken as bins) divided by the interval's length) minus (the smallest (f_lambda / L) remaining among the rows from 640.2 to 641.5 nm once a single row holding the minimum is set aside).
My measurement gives -0.19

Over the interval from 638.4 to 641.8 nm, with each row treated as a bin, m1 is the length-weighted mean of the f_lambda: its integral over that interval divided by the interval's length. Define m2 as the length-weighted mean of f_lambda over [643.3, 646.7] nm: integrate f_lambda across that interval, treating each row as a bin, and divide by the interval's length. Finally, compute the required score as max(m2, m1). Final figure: 21.1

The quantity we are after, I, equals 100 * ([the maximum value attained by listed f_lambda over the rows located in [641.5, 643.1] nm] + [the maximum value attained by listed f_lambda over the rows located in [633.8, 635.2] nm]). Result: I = 4143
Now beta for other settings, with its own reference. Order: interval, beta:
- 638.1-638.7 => 0.29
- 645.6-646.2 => 0.79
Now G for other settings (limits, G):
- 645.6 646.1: 4.76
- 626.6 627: 3.82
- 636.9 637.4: 4.35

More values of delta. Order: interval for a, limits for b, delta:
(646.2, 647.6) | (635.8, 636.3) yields 1.5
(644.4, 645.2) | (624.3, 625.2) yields 1.5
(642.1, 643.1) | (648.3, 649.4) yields 1.1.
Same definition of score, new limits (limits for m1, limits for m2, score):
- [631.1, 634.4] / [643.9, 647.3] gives 21.5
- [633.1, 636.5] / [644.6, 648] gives 21.9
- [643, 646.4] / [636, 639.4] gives 21.1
